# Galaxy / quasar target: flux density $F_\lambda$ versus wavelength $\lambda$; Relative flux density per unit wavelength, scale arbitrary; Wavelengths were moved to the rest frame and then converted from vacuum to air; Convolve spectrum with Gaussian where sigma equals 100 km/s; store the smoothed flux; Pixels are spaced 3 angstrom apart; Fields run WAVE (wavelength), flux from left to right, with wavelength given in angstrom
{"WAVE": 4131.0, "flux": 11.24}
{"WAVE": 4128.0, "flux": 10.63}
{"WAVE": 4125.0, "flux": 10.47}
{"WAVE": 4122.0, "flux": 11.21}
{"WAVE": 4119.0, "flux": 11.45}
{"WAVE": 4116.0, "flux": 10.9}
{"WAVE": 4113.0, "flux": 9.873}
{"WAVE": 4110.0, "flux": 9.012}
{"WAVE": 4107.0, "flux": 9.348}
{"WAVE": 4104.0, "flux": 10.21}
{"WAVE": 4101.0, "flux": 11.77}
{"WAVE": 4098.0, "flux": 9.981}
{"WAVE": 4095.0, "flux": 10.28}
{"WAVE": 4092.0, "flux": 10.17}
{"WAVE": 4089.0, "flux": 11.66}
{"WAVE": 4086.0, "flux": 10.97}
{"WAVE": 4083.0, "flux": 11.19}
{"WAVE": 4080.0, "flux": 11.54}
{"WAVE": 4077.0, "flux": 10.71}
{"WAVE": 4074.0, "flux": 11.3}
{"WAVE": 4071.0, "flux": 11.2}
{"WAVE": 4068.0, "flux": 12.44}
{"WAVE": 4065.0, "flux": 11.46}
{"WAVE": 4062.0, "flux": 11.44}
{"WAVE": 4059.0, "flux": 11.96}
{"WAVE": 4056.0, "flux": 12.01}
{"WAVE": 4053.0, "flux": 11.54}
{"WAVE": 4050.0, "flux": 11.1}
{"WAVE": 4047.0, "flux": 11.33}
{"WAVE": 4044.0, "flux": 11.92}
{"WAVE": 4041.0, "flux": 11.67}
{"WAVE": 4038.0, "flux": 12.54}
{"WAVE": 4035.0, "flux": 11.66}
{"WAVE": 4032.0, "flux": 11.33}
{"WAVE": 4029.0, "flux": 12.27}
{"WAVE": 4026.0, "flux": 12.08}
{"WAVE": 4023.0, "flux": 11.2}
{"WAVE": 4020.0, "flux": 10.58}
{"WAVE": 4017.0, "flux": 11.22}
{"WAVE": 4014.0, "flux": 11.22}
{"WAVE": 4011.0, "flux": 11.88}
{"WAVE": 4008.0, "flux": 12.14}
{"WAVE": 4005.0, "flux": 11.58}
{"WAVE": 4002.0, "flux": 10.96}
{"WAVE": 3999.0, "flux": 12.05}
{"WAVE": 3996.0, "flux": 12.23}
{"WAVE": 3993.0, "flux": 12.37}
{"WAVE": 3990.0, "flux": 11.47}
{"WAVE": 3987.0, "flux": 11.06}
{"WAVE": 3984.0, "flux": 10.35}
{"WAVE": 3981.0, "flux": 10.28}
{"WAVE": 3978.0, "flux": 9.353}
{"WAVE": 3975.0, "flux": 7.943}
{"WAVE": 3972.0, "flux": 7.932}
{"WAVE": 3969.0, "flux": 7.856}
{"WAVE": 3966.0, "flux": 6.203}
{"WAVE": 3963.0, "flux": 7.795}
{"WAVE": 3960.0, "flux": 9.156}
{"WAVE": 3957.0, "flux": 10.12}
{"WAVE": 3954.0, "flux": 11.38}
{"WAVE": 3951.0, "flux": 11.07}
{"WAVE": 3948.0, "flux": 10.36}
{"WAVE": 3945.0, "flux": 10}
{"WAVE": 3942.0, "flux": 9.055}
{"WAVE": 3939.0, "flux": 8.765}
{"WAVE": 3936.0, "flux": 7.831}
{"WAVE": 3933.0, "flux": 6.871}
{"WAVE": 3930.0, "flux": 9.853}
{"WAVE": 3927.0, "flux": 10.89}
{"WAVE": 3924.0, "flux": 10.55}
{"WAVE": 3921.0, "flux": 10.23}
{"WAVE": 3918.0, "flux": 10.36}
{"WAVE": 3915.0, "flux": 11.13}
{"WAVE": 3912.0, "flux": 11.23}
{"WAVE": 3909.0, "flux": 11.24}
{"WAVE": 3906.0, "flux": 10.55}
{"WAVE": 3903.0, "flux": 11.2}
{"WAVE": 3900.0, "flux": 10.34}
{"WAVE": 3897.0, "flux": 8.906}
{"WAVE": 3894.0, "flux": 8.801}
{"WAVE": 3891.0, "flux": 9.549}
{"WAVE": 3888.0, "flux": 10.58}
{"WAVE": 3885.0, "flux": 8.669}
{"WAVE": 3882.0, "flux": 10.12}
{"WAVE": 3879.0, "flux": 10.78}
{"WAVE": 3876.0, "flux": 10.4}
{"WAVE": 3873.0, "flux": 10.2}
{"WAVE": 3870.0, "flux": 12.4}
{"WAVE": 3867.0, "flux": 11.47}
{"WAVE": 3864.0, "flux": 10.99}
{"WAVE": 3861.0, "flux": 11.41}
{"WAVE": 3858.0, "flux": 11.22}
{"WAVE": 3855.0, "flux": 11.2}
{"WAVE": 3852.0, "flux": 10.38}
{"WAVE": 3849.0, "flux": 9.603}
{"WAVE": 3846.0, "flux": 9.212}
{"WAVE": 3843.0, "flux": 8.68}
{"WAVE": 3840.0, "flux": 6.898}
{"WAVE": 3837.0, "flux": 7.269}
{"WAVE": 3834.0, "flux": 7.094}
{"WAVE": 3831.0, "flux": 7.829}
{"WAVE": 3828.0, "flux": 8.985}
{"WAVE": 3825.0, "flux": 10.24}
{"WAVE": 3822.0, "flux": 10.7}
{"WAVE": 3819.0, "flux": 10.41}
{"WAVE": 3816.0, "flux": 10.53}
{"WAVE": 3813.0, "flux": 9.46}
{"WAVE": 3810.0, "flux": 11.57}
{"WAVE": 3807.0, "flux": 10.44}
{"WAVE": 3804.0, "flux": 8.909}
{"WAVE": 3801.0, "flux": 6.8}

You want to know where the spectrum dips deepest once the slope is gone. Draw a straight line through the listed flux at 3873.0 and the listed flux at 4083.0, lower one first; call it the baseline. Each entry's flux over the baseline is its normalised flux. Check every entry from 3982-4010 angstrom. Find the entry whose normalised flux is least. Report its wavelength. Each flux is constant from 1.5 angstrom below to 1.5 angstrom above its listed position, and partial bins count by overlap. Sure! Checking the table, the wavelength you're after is 3984.0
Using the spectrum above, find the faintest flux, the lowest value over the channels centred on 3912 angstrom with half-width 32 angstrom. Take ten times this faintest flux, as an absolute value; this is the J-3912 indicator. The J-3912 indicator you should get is 69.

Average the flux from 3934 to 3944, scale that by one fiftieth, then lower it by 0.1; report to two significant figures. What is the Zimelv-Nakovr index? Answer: 0.071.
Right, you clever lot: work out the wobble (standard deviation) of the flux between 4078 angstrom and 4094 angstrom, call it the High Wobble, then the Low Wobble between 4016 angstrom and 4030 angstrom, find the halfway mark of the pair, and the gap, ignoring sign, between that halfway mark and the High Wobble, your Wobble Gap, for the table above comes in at 0.05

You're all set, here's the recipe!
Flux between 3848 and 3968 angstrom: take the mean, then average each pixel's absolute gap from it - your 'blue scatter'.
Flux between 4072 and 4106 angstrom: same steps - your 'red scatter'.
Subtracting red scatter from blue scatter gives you 0.43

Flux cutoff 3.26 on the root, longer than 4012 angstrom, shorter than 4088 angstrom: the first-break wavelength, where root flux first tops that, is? 4014.0 angstrom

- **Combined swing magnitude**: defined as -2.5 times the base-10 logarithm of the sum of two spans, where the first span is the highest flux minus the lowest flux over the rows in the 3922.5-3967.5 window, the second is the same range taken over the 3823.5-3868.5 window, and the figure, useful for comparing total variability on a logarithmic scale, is -2.47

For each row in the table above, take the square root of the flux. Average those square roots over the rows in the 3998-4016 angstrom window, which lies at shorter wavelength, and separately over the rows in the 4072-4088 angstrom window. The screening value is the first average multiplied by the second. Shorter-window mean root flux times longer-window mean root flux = 11.4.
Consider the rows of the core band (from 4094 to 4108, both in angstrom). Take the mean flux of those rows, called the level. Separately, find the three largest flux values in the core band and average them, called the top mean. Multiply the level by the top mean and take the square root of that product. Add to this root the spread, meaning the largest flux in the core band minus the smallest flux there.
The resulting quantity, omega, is 13.0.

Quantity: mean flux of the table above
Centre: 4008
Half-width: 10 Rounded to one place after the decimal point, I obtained 11.6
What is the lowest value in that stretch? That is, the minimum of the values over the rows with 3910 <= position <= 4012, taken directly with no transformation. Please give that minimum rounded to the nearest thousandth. 6.203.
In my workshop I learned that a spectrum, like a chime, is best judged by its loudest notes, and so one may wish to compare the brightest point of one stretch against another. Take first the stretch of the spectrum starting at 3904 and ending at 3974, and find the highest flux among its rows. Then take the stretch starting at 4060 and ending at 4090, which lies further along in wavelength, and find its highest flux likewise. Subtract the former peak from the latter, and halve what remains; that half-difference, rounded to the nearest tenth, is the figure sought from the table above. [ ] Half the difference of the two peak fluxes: 0.5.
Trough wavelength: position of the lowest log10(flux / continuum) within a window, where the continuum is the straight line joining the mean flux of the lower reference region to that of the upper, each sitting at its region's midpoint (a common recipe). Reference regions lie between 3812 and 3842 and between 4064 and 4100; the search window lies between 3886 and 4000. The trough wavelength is 3966.0 angstrom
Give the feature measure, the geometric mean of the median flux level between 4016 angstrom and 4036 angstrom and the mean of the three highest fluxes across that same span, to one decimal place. 11.7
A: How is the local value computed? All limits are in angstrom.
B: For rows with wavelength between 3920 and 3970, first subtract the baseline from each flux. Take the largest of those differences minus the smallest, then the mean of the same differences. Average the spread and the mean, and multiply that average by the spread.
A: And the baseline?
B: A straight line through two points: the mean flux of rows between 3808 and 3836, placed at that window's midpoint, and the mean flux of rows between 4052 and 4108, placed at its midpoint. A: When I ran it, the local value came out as 11.0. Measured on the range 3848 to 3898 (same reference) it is 8.2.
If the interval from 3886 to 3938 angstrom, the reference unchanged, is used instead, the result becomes 9.8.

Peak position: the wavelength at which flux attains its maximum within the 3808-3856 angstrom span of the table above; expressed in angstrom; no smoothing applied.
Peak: 3810.0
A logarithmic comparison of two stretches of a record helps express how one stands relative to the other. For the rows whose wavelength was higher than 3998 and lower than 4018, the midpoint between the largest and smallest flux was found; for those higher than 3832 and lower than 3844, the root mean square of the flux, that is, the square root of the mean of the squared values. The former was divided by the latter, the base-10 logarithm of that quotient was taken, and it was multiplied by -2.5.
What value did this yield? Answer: -0.47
